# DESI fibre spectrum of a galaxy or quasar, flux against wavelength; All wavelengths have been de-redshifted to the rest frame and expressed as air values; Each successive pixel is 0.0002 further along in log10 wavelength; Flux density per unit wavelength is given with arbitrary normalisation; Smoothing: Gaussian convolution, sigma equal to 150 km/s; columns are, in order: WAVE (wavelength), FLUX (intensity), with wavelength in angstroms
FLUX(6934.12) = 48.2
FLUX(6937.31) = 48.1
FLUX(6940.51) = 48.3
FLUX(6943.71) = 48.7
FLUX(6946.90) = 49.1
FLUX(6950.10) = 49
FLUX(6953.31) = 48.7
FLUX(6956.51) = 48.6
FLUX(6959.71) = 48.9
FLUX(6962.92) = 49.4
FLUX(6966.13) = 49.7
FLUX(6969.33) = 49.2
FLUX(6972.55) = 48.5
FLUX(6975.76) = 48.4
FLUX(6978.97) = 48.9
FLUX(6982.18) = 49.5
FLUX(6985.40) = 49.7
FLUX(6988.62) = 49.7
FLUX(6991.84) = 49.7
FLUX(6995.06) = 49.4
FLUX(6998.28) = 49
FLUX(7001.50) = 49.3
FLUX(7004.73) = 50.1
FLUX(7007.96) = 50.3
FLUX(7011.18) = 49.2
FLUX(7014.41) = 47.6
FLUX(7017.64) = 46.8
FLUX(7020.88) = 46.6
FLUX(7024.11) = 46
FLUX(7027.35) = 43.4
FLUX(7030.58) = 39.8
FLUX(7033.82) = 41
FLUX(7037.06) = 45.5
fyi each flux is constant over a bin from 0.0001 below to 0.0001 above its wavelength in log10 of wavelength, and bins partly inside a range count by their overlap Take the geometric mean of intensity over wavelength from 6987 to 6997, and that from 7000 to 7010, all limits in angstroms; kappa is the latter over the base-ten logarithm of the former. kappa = 29.4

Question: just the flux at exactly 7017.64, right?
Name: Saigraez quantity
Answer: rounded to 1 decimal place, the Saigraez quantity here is 46.8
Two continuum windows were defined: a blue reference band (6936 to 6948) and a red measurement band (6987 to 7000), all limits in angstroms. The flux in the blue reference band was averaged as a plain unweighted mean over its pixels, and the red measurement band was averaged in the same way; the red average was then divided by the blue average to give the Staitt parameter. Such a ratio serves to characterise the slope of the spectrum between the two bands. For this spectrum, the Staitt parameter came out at 1.02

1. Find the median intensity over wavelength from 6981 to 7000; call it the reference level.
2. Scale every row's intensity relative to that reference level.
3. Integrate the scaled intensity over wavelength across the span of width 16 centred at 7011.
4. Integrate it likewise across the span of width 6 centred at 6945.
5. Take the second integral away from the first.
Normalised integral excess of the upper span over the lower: 10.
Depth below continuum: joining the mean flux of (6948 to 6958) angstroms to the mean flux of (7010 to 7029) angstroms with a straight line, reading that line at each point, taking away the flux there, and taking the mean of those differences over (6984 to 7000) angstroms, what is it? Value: -2.0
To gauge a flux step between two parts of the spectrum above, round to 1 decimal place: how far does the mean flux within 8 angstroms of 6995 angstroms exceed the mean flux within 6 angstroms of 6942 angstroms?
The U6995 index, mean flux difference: 0.9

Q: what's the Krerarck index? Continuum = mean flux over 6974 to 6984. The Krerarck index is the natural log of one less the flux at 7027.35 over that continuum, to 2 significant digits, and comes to -2.2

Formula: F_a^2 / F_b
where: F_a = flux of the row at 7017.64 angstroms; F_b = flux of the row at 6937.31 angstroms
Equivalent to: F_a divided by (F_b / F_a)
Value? 46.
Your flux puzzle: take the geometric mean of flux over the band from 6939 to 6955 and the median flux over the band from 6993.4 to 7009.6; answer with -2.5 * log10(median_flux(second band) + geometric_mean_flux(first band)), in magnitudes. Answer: -4.98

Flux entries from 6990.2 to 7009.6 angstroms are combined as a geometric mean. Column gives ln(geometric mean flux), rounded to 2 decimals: 3.90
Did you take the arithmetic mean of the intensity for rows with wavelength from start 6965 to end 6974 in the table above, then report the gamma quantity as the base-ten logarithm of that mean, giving 1.69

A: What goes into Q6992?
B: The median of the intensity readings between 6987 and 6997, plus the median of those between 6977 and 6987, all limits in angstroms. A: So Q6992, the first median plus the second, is 99.2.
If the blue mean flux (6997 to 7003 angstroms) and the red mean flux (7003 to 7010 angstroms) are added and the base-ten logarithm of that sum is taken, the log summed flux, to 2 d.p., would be 2.00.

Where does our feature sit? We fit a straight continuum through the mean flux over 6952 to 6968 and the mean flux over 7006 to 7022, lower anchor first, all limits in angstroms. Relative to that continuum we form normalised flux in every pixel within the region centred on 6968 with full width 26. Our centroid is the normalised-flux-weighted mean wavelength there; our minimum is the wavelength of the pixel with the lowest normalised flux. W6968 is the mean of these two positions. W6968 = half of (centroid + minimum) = 6962.1 angstroms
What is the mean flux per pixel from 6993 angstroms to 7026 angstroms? 48.4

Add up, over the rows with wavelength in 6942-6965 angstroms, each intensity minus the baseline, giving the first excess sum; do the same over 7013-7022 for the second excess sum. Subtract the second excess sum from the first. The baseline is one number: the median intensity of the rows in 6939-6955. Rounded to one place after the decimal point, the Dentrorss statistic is 6.6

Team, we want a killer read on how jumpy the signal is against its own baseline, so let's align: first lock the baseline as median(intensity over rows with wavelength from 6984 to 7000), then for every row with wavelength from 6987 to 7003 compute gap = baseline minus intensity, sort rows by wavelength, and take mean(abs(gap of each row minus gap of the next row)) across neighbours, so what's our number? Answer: 0.25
